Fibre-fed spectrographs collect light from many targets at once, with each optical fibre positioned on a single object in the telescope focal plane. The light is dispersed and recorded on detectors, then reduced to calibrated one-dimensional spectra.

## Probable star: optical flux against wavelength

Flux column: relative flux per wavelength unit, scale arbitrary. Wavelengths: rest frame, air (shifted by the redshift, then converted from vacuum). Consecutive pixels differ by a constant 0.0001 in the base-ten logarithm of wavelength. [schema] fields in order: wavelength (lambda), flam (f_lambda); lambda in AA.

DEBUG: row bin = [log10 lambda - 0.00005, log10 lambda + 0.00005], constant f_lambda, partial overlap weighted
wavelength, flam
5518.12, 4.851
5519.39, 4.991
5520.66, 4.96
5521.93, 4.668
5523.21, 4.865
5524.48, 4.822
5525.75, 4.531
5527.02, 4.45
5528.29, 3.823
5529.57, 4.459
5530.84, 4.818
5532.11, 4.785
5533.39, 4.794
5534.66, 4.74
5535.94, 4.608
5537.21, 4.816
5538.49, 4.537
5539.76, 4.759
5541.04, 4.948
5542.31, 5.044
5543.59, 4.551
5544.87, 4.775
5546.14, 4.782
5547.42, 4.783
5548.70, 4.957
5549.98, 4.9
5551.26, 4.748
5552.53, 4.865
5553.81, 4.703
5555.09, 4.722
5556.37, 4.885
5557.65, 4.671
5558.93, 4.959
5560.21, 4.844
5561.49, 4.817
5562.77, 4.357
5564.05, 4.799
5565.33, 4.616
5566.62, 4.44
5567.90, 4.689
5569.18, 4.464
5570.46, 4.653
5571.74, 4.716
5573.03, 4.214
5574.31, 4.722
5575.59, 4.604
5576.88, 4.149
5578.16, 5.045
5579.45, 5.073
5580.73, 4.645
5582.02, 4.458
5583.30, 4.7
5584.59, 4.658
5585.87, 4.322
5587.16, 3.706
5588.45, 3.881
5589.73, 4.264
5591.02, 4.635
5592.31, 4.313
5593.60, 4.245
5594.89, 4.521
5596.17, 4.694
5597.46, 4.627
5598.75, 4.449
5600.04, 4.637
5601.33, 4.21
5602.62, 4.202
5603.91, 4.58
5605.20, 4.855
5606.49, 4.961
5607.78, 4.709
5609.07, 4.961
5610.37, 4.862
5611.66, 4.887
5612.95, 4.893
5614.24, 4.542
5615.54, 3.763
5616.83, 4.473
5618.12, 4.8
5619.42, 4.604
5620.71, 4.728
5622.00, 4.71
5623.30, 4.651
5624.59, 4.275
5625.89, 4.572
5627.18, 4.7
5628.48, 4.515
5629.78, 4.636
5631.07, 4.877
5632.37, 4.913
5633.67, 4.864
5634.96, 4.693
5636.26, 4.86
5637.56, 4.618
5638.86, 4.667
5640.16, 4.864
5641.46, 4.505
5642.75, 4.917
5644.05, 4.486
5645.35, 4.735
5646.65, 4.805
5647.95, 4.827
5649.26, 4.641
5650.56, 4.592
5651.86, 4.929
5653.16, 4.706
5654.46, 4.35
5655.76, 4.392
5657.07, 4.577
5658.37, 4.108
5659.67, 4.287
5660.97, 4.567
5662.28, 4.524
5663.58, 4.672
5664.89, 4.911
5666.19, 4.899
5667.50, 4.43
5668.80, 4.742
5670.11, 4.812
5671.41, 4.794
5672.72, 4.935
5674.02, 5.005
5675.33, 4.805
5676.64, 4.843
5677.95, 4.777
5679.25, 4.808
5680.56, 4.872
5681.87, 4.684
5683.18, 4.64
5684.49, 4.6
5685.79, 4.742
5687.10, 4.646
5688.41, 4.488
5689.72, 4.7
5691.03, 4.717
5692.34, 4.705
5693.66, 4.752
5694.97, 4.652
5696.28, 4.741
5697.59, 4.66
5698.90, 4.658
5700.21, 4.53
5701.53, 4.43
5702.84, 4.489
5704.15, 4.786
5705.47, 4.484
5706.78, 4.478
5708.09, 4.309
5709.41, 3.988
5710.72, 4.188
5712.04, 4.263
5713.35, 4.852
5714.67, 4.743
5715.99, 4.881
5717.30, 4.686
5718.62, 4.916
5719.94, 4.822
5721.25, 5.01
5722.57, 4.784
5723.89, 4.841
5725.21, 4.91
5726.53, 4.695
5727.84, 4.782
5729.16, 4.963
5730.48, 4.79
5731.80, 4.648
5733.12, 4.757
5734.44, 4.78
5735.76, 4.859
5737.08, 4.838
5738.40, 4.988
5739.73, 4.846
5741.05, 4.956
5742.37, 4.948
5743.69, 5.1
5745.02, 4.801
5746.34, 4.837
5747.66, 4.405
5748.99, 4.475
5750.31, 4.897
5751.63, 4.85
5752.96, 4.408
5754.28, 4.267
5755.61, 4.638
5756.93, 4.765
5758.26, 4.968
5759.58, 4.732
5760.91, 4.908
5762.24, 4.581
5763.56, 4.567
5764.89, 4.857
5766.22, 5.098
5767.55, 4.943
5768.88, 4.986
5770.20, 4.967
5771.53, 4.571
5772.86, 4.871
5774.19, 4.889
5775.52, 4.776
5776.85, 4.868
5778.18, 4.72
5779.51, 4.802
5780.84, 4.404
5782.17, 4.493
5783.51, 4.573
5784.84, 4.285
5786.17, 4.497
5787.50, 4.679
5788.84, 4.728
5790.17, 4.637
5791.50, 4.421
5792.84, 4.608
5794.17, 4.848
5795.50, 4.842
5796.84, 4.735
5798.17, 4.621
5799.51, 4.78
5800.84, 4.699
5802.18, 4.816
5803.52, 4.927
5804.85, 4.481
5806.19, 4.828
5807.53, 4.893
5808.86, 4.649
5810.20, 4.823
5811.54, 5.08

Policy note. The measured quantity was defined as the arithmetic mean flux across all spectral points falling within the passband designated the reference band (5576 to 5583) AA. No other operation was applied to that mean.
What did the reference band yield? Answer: 4.67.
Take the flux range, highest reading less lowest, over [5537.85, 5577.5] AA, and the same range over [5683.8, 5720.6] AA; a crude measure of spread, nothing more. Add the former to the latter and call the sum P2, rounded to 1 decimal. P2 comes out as 1.8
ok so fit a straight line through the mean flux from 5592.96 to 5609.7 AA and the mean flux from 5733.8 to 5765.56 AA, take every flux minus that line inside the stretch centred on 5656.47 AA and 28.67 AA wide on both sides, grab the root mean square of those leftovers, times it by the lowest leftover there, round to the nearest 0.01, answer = -0.11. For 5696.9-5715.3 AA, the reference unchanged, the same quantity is -0.23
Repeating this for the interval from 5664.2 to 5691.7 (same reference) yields -0.04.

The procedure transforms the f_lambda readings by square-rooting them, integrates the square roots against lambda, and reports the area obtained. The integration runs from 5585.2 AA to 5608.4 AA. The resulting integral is 48.8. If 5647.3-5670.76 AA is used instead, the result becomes 50.3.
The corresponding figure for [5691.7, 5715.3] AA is 50.3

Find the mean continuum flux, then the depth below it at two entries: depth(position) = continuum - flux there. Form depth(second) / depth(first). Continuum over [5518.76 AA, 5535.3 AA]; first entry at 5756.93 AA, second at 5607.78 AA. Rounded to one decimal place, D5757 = 0.4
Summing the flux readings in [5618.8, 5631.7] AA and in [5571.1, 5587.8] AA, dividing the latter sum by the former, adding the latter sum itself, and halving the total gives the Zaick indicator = 30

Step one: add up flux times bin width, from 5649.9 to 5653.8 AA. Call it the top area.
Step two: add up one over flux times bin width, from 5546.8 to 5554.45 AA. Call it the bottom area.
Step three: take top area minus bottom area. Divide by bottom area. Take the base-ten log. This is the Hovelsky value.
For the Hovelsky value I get 1.03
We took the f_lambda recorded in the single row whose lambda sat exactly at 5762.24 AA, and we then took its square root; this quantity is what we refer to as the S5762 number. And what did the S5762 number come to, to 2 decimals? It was 2.14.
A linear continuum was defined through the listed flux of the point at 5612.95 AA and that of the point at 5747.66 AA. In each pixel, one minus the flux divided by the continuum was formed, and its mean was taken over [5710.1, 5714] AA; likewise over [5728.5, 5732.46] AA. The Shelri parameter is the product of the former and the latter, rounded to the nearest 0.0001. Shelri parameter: -0.0016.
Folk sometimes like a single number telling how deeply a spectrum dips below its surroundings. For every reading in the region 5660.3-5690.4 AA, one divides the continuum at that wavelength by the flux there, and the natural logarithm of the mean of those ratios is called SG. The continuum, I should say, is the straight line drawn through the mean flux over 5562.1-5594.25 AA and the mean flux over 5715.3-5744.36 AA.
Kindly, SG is -0.001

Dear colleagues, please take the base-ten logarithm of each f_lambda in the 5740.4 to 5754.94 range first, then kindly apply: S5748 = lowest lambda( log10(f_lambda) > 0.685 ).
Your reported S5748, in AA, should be 5741.05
